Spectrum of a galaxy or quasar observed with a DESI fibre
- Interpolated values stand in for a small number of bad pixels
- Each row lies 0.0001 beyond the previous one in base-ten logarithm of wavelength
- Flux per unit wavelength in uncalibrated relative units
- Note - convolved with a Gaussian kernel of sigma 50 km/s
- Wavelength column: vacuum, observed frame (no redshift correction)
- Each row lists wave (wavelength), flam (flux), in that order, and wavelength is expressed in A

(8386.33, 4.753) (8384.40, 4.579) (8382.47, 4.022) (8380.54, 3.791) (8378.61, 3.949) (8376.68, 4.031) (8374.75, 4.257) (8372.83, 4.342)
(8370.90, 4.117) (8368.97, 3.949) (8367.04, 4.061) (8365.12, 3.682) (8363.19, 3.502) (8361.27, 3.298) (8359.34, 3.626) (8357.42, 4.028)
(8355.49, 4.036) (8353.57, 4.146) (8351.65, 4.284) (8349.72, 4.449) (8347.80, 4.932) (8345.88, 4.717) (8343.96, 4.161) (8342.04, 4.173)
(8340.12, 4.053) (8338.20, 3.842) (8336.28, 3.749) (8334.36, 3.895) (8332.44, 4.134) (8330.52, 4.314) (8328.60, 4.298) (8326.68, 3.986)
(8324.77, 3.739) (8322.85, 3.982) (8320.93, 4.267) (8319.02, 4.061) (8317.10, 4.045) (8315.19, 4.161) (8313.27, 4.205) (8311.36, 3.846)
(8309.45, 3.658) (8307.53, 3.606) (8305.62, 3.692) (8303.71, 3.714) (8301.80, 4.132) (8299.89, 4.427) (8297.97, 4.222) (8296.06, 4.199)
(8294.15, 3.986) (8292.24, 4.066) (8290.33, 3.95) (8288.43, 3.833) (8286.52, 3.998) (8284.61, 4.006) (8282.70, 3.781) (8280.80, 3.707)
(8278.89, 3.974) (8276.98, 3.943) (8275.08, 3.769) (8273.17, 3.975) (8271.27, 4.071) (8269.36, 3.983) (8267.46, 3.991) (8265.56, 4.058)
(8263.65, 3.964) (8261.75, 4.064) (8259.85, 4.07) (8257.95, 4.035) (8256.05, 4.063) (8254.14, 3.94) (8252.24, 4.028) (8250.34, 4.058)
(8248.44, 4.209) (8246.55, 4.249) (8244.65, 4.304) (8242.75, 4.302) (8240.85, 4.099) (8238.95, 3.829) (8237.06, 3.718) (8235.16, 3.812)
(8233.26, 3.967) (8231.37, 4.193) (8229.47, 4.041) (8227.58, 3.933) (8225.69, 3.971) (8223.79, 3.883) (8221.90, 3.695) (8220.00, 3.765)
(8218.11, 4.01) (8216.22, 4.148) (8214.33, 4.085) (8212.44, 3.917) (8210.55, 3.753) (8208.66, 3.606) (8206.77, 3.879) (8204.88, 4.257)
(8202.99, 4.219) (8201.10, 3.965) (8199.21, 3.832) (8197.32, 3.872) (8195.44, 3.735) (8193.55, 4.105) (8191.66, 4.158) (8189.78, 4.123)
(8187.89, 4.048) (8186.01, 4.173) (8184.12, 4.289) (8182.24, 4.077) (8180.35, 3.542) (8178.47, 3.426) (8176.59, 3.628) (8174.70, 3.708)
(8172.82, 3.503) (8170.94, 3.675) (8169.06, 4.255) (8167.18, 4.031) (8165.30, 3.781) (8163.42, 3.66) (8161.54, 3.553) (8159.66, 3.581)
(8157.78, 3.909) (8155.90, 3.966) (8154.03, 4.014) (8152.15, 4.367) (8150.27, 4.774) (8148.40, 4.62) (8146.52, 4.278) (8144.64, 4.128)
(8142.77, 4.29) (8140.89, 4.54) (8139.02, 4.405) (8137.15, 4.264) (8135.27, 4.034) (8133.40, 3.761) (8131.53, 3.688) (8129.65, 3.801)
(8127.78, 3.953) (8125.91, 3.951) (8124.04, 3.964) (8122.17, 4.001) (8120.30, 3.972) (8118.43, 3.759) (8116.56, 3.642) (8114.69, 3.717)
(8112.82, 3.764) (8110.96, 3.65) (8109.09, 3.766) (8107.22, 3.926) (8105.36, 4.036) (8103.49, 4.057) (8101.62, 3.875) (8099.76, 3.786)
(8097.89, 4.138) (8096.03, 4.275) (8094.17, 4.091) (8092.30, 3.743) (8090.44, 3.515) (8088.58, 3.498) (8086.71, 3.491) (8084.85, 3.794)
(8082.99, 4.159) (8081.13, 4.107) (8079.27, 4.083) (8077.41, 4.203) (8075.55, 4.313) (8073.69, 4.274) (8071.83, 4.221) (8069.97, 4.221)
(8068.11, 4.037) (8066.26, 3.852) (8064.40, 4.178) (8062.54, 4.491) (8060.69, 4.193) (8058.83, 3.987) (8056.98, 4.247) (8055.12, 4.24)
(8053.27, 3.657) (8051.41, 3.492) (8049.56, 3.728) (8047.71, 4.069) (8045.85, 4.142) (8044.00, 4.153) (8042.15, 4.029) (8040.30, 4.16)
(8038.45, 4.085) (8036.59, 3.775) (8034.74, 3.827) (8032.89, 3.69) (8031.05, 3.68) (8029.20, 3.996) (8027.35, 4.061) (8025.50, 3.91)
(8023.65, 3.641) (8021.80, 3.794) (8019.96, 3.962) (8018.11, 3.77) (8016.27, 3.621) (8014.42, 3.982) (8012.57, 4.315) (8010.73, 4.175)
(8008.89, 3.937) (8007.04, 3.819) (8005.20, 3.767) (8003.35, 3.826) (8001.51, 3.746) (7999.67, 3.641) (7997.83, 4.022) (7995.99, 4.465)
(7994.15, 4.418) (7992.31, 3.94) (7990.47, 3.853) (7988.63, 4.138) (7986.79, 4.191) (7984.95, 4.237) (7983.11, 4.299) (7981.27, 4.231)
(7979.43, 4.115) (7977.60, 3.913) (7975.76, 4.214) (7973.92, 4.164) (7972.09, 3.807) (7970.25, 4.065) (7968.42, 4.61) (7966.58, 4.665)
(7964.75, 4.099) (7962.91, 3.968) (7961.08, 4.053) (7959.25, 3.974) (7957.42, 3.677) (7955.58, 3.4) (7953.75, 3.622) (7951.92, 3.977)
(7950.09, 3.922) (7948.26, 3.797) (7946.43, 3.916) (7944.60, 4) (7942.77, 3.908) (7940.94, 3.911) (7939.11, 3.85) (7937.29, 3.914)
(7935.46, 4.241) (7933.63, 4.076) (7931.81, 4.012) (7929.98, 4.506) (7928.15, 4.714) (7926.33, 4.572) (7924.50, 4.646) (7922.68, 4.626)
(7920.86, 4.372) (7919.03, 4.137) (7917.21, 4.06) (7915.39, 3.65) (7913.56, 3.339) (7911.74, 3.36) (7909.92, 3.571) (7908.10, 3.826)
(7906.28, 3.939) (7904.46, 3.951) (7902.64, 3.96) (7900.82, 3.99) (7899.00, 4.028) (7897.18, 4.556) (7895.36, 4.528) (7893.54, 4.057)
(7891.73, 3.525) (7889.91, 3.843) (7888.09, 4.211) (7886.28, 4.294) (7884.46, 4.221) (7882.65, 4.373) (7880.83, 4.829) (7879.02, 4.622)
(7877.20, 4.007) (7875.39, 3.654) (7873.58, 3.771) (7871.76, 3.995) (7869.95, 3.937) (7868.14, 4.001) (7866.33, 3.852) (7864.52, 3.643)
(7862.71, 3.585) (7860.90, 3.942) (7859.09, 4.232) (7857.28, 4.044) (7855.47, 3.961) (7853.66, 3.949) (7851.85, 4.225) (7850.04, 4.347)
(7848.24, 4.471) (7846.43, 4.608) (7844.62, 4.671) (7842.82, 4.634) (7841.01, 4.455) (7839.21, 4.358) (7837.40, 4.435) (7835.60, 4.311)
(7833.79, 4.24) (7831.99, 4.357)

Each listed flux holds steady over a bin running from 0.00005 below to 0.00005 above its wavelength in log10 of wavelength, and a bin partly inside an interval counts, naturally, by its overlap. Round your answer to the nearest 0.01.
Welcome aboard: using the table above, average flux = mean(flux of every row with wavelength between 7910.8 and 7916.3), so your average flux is 3.45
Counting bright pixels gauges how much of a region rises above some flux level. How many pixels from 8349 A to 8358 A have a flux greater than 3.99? 5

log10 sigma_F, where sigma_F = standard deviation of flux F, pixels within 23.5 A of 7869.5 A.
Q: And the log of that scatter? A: -0.48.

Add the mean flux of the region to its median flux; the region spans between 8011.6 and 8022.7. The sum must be 7.8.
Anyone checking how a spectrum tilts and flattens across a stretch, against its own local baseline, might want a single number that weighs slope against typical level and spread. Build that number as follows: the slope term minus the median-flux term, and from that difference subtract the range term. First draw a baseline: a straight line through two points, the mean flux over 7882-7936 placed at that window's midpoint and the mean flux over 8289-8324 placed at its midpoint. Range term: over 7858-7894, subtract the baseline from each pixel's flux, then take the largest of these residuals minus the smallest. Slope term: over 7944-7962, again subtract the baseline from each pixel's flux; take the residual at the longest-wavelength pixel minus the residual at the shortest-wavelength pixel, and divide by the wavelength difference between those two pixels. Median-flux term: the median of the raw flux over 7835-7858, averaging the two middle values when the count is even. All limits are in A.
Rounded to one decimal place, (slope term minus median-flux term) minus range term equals -5.7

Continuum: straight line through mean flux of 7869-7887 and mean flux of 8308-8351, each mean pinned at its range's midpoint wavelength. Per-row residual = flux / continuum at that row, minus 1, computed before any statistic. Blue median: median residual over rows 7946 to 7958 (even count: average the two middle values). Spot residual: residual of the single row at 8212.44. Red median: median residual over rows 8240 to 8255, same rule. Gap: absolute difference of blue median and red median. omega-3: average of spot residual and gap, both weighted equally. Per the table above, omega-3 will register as 0.021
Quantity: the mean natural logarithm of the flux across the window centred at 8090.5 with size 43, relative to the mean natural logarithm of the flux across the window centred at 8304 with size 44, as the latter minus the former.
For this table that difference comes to 0.005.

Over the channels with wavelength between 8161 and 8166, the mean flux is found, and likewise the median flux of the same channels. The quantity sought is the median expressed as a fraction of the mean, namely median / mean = 1.00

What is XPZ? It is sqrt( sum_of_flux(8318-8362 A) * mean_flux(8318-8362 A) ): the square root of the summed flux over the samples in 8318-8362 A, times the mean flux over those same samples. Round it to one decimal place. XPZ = 19.6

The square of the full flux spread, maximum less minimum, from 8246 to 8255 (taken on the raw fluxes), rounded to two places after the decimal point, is 0.10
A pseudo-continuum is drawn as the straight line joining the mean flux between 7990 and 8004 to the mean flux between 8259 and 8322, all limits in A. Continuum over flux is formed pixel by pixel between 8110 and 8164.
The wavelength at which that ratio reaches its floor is 8150.27 A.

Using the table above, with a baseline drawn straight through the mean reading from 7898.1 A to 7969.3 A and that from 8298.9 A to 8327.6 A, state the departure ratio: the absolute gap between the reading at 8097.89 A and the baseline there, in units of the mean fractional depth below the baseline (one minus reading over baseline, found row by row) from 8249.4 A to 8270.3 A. -12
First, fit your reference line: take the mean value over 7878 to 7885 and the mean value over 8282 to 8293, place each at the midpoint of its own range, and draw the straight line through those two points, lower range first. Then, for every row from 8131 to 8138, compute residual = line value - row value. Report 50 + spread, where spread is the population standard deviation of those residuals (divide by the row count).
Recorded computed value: 50.23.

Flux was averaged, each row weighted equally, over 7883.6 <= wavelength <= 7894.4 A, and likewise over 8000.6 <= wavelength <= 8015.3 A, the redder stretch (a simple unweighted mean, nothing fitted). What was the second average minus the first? -0.08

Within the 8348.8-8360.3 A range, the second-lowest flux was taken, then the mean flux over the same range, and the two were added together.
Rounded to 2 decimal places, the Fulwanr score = 8.12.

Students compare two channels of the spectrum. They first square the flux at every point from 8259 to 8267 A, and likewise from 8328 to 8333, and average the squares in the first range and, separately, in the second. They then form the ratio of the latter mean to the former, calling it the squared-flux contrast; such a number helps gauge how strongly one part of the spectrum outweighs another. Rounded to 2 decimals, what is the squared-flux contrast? 1.11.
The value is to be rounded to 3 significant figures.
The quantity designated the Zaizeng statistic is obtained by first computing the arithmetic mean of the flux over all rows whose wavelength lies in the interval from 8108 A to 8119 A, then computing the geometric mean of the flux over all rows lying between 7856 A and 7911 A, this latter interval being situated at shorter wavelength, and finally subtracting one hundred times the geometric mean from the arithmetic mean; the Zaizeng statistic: -398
